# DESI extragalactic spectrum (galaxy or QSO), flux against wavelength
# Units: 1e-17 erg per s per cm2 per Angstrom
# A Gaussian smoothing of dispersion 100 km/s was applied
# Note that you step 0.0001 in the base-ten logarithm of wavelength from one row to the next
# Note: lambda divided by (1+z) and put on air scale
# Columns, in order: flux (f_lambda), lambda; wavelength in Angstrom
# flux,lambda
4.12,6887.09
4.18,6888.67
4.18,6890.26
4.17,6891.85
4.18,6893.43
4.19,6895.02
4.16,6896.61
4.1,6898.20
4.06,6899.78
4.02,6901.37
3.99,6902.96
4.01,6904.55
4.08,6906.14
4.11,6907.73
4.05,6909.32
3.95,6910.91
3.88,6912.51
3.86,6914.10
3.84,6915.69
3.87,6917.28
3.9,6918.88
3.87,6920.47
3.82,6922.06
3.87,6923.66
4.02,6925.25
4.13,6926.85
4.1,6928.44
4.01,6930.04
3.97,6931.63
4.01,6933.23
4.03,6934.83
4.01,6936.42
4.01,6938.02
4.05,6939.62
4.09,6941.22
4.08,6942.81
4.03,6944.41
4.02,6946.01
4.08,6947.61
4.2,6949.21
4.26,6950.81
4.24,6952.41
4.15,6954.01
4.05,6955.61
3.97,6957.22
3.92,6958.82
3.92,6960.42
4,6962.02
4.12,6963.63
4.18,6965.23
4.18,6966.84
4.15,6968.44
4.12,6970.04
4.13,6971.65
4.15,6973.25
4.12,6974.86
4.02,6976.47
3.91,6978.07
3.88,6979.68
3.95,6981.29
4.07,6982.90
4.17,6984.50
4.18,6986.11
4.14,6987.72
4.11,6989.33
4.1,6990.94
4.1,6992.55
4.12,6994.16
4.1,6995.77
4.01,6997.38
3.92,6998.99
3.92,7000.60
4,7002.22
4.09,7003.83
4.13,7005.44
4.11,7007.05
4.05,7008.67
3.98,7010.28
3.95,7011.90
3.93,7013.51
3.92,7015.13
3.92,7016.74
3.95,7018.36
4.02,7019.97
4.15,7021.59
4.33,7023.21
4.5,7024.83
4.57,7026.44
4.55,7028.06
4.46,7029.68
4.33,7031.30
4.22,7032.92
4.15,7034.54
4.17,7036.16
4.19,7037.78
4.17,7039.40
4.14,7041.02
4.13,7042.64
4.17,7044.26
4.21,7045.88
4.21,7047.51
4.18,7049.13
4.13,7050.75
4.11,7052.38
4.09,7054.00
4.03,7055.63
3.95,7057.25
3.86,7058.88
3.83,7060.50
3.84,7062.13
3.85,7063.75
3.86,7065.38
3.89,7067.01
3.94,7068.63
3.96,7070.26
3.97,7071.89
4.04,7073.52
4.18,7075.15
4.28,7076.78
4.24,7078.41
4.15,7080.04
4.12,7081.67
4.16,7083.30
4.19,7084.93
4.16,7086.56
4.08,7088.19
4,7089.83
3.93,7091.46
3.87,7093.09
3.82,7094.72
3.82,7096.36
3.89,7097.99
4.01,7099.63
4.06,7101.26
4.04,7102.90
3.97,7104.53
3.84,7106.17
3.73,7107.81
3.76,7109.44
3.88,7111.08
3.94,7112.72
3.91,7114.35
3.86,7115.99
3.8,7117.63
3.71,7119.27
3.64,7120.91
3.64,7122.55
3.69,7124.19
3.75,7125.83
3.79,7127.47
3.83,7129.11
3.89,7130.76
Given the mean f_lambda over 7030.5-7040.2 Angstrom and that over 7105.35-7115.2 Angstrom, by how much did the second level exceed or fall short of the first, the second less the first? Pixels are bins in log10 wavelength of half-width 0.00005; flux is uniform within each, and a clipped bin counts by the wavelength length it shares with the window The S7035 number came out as -0.36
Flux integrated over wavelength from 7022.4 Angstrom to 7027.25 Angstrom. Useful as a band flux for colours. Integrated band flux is 21.7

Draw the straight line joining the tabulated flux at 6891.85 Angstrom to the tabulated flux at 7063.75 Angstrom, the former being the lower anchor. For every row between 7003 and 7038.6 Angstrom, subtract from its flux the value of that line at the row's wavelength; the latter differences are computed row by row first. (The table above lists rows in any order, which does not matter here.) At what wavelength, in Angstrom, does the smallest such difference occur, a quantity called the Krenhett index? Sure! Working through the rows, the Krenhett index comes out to 7015.13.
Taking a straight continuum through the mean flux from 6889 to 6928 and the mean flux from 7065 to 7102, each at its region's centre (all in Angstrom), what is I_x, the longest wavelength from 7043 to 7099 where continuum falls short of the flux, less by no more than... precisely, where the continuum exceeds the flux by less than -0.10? 7086.56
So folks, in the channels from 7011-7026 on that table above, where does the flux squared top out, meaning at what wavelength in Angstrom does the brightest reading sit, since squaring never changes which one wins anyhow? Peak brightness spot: 7024.83 Angstrom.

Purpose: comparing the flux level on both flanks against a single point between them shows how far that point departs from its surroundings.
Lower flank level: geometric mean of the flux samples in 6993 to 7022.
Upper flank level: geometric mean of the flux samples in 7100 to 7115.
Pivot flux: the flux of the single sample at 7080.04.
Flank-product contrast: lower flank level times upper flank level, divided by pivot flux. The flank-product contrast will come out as 3.77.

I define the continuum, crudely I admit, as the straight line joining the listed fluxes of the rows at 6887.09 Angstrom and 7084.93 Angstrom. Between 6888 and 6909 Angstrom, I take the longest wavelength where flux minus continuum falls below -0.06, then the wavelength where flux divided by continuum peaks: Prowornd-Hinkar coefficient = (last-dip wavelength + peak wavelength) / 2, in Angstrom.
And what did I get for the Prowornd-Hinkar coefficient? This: 6899.8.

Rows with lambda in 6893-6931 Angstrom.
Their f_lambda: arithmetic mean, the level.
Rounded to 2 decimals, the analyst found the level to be 4.00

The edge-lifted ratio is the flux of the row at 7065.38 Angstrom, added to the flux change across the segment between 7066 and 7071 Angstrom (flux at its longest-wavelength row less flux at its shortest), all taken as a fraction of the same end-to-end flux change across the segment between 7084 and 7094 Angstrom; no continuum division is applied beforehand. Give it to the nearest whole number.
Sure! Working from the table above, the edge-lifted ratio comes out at -12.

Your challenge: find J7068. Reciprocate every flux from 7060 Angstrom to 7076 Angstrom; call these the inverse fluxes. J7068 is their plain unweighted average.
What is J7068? 0.254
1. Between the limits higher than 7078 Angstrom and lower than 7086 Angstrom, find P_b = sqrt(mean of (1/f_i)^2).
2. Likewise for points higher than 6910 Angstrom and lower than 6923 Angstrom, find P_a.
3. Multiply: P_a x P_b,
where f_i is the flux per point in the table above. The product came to 0.0619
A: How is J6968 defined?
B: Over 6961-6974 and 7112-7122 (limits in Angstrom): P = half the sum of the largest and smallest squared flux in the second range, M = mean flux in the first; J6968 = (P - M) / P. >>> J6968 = 0.71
